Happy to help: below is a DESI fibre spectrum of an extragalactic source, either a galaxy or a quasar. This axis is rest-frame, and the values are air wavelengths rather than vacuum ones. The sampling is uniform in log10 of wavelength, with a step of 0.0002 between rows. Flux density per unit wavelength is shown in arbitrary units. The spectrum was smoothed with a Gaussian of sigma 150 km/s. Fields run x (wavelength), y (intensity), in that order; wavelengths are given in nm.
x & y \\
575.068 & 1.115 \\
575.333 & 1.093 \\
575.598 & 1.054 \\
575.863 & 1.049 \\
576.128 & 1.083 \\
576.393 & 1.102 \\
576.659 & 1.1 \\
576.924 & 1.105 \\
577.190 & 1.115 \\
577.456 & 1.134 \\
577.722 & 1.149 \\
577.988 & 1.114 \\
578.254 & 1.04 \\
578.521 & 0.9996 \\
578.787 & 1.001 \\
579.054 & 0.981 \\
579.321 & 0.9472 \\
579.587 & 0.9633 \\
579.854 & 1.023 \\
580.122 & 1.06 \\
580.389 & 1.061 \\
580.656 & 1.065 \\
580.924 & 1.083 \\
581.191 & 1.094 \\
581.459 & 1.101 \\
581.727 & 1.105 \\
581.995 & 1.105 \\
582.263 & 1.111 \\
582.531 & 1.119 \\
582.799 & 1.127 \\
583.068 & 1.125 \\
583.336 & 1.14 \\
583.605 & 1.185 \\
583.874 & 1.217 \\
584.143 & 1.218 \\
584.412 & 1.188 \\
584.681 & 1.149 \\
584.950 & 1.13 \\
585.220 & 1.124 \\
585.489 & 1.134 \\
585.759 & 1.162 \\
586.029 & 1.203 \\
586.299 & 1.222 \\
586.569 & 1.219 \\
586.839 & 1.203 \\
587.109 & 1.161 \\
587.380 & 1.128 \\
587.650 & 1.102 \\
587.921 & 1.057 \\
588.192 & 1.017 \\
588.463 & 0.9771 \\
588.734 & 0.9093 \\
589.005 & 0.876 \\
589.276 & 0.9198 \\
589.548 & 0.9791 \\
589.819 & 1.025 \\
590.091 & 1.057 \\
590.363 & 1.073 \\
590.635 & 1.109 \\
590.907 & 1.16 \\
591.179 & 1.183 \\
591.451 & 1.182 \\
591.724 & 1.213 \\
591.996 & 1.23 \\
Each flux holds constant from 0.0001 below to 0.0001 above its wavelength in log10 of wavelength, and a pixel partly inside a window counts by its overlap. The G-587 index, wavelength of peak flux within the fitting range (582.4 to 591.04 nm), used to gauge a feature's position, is 586.299 nm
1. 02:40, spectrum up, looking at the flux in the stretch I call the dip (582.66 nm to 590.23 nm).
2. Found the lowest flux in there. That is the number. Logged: 0.876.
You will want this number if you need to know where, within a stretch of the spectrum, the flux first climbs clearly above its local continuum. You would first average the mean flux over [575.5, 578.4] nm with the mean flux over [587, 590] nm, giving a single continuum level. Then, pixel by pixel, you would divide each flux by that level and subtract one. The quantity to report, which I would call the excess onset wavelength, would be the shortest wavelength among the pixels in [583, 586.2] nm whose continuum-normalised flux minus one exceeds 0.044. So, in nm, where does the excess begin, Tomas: 583.068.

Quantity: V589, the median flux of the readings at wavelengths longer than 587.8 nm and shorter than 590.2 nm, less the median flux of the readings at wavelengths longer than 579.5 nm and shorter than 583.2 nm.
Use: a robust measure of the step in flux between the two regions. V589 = -0.12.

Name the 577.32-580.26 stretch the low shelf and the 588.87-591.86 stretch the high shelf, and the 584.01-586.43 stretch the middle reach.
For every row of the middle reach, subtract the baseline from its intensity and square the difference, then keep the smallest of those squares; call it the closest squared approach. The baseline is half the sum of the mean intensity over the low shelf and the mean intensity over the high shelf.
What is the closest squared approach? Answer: 0.0049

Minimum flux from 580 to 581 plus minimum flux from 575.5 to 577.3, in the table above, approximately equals 2.11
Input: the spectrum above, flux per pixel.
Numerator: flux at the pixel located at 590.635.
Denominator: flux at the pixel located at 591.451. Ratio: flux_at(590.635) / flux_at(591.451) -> 0.94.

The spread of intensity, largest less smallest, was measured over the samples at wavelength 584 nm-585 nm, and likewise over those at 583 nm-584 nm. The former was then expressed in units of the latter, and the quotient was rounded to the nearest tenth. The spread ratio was 1.0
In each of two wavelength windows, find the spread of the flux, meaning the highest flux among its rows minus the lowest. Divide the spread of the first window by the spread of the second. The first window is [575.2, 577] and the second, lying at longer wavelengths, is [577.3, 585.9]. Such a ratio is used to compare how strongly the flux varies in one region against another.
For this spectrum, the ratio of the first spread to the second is 0.21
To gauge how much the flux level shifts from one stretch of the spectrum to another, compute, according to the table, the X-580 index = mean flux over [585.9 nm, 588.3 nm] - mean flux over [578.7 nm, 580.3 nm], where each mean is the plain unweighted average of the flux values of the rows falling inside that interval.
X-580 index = 0.15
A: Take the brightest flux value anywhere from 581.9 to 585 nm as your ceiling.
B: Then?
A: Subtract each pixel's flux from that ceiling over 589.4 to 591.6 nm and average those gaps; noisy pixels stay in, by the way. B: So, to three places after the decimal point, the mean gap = 0.122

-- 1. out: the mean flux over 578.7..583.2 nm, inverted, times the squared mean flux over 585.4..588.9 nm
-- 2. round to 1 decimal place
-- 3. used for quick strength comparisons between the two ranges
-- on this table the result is 1.2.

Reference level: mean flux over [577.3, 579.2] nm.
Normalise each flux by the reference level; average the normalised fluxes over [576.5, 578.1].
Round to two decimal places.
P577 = 1.06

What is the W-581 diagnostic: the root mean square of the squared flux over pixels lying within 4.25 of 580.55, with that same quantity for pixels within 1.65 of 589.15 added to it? 2.24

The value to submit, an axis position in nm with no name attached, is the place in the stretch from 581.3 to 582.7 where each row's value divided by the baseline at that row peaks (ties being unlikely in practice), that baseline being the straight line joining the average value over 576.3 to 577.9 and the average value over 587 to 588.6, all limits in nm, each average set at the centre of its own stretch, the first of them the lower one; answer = 582.531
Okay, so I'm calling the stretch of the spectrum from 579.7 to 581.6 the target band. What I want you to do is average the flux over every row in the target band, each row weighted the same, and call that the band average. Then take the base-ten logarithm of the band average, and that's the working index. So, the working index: 0.03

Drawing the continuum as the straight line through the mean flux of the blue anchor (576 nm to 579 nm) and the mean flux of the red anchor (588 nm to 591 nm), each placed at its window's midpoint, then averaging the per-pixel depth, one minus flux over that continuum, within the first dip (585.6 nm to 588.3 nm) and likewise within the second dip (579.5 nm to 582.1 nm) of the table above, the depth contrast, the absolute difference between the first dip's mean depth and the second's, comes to 0.12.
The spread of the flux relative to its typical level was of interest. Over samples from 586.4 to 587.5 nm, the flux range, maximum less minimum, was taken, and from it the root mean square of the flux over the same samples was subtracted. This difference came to -1.09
